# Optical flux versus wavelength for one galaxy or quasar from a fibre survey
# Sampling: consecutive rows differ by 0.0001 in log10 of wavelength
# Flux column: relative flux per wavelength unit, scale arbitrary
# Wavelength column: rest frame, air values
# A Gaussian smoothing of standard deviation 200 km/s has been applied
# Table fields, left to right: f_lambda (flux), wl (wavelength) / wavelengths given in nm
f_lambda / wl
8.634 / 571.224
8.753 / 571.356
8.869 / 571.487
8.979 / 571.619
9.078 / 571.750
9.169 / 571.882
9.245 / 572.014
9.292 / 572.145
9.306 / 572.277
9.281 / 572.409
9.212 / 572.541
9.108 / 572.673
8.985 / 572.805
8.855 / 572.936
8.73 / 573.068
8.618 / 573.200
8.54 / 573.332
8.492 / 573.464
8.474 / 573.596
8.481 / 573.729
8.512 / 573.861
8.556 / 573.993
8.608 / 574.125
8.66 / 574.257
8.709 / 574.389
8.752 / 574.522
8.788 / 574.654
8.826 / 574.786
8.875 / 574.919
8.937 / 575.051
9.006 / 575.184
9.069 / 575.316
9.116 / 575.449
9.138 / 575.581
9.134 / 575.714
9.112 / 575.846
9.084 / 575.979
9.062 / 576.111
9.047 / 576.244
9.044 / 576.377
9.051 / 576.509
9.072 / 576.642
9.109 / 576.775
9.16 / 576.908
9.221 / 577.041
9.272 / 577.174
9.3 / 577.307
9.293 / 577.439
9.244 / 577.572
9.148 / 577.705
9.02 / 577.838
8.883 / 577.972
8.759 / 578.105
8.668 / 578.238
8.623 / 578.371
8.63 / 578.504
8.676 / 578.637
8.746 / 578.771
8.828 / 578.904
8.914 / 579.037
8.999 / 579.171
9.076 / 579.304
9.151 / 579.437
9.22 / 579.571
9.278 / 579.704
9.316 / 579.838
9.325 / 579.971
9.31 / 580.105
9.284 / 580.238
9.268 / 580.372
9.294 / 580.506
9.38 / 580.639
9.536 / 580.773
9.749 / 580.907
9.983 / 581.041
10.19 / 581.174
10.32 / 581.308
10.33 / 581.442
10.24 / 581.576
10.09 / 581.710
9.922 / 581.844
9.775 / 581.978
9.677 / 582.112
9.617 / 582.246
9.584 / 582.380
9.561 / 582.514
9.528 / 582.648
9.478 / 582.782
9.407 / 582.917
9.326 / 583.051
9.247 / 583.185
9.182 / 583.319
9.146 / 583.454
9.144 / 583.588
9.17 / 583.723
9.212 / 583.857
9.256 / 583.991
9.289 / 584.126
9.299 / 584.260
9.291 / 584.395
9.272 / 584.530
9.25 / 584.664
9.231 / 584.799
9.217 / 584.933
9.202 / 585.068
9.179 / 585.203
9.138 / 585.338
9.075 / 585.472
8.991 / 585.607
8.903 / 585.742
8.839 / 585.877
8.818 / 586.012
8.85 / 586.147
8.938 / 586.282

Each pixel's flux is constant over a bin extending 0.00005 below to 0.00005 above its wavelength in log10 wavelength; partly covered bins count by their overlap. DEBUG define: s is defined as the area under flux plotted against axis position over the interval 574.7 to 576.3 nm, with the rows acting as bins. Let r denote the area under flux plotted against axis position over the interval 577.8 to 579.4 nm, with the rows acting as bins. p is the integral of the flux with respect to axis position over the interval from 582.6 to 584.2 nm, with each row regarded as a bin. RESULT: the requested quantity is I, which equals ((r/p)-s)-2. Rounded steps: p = 14.8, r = 14.1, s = 14.4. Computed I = -15.5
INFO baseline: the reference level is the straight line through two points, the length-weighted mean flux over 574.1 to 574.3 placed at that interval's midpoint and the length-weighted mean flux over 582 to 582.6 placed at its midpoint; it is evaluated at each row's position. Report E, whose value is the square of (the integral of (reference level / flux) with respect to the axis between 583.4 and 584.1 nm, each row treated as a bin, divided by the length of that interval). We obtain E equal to 1.14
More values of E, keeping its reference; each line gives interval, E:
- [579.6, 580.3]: 1.01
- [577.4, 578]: 0.99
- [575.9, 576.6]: 0.96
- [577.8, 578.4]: 1.07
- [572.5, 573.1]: 0.89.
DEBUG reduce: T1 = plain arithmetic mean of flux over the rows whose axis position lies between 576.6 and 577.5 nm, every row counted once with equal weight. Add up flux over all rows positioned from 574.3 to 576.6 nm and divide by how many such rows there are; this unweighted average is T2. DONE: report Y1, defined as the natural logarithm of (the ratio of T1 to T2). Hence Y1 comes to 0.02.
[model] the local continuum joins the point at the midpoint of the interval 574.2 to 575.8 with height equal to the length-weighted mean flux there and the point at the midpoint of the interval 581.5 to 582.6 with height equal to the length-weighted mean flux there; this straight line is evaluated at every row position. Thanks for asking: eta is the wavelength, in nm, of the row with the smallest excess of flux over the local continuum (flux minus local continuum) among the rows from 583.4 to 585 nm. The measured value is 584.933 nm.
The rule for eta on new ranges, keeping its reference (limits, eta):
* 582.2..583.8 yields 583.588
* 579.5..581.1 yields 580.372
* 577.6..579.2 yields 578.504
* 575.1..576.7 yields 576.509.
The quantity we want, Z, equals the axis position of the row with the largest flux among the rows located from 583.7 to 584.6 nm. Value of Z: 584.260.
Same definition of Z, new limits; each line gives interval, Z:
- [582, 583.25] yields 582.112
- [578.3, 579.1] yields 579.037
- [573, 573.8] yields 573.068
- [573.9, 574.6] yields 574.522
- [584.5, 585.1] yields 584.530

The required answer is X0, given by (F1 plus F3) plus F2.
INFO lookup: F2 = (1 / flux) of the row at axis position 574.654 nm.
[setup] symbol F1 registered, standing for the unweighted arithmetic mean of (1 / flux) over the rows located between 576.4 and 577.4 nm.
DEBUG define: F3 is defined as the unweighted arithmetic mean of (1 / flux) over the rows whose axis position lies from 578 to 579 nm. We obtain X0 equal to 0.338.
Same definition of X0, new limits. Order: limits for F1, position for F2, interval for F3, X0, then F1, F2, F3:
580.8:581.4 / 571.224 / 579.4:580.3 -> 0.323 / 0.0994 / 0.116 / 0.108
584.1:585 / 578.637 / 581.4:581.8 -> 0.321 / 0.1079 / 0.115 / 0.098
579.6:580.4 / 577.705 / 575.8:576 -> 0.327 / 0.1076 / 0.109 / 0.110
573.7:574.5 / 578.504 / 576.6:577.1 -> 0.342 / 0.1165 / 0.116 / 0.109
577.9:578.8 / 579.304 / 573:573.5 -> 0.341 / 0.1148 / 0.110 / 0.116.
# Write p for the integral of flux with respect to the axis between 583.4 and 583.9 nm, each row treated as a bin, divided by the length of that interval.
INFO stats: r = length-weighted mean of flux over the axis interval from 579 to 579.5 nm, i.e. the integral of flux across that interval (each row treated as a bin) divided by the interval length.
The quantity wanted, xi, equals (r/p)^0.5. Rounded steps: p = 9.2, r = 9.04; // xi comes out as 0.993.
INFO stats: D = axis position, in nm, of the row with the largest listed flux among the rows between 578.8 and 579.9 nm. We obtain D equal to 579.838 nm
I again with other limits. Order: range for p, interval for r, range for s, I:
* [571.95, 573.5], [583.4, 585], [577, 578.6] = -15.3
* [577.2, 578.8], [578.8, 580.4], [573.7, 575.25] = -14.5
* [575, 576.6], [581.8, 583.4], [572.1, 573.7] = -15.2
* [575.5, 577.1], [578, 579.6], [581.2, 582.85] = -17.3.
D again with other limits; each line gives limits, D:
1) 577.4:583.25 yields 581.442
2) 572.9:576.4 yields 575.581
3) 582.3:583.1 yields 582.380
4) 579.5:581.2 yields 581.174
